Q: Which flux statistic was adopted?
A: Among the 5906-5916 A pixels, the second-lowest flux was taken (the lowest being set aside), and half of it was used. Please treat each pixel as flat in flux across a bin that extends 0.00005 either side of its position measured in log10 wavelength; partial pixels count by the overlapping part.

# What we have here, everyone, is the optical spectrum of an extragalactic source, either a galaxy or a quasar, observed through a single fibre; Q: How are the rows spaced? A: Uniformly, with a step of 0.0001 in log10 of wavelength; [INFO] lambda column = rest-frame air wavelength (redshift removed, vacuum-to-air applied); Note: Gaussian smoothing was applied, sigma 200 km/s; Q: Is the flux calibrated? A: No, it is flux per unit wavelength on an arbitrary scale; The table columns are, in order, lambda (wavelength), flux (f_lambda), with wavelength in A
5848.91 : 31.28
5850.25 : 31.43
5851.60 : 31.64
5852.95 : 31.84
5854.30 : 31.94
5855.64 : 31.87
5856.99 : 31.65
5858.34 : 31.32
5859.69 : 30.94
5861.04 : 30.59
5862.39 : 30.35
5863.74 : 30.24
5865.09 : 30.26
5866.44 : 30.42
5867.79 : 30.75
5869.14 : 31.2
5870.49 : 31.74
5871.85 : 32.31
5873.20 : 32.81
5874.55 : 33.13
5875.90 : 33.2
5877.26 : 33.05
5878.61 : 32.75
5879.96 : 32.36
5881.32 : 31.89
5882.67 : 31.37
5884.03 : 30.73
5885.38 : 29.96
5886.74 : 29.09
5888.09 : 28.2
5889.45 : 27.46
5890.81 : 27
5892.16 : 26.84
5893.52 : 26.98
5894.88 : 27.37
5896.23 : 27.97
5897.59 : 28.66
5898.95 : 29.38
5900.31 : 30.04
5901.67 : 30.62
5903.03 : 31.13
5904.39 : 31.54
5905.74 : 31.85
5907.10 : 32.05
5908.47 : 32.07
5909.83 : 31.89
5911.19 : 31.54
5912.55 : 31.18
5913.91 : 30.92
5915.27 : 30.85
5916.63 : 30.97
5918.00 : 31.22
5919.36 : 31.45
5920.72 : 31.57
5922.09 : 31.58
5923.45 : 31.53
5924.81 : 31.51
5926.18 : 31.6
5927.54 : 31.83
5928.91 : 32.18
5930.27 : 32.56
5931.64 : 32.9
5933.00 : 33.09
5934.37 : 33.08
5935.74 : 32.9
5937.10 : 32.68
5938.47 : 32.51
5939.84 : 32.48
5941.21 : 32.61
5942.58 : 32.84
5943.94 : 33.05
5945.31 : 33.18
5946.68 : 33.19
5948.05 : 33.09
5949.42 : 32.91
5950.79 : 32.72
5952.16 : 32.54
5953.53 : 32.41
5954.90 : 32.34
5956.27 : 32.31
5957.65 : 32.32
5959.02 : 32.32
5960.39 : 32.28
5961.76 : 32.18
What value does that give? 15.5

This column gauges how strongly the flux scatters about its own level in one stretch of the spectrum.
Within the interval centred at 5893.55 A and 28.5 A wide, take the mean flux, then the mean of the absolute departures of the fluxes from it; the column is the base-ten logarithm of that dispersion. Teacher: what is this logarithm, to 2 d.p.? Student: 0.22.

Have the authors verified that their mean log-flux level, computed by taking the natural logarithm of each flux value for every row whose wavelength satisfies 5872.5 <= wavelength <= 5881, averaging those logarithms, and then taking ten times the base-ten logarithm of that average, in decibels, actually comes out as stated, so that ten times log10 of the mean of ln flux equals 5.43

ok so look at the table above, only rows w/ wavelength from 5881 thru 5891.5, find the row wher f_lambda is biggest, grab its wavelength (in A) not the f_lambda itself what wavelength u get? 5881.32 A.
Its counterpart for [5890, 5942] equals 5933.00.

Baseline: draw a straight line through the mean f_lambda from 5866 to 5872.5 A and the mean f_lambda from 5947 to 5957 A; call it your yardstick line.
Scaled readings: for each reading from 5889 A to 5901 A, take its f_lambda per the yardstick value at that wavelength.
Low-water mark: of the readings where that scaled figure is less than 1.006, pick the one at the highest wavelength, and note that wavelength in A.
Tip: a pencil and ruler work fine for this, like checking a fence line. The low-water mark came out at 5900.31 A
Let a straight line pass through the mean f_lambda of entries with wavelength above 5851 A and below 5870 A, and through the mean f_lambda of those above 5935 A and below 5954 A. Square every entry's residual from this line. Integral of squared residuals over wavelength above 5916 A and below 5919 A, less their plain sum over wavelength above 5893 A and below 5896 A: -39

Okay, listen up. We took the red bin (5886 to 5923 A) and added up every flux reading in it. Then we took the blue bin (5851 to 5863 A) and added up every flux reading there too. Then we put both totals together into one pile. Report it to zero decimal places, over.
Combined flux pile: 1094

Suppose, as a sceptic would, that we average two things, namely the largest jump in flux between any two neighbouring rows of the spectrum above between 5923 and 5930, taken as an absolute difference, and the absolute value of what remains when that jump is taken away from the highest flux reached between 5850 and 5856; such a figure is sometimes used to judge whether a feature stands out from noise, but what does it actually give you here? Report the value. 16.0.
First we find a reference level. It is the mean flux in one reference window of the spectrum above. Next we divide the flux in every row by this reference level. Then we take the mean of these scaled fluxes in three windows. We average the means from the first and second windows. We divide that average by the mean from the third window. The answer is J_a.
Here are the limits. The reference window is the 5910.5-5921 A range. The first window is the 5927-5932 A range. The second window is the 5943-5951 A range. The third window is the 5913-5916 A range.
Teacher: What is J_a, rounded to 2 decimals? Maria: 1.06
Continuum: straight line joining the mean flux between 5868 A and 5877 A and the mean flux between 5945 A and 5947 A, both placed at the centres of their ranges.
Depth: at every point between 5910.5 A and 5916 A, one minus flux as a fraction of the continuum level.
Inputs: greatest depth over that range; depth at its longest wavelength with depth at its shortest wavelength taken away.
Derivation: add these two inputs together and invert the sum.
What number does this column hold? 12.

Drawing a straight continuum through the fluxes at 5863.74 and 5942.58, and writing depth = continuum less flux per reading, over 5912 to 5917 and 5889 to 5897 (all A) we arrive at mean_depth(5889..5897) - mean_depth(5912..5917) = 3.0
